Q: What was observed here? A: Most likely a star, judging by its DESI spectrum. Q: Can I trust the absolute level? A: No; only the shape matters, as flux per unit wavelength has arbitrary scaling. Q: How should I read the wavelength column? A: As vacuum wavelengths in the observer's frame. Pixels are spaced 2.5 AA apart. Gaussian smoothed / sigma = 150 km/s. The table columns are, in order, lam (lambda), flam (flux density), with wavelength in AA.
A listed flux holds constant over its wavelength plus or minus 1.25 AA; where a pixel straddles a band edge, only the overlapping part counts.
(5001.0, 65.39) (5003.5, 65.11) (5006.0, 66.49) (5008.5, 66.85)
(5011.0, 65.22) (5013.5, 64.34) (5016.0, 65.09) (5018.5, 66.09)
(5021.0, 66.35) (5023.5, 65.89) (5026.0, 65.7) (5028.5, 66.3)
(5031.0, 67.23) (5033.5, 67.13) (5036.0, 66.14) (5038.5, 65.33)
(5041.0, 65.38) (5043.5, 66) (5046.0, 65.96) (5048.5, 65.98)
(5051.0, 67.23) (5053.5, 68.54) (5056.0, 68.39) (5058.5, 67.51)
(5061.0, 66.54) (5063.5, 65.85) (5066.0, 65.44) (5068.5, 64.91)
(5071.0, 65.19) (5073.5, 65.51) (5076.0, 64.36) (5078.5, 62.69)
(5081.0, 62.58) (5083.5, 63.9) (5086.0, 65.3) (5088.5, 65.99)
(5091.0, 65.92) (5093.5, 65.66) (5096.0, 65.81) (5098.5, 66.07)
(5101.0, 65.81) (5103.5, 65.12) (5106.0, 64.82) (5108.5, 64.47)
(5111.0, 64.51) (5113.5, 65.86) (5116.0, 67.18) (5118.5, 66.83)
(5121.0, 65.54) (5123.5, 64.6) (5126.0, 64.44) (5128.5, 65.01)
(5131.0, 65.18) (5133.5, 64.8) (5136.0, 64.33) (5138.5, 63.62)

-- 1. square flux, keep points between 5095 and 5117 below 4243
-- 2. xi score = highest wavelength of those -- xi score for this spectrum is 5111.0 AA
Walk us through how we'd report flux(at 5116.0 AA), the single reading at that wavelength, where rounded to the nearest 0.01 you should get 67.18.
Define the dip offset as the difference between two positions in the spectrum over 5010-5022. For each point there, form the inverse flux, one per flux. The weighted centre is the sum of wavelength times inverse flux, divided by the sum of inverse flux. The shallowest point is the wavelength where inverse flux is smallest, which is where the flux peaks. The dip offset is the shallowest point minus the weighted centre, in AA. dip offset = 5.0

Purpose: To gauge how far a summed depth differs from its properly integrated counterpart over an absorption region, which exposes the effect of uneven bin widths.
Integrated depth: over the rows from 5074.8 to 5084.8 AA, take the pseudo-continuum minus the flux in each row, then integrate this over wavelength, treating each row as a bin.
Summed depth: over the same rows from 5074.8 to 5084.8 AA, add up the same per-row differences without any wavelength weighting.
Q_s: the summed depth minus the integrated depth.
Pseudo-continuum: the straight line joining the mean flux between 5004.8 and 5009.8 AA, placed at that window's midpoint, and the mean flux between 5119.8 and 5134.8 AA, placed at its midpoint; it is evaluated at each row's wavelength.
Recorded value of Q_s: -13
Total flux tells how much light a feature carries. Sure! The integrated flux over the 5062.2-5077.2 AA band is 978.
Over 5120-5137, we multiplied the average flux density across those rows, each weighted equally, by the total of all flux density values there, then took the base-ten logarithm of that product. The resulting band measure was 4.47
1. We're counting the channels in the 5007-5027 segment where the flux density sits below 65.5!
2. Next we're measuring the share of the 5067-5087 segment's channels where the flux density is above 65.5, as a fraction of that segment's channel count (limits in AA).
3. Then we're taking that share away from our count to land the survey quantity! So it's 2.9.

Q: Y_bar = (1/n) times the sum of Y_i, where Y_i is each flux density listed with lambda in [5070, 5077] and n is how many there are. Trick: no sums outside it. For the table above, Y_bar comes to 65.0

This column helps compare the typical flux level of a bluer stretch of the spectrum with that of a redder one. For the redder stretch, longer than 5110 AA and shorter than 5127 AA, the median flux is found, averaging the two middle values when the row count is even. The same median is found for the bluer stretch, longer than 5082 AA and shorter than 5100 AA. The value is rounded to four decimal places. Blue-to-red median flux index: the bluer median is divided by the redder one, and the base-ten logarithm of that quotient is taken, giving 0.0018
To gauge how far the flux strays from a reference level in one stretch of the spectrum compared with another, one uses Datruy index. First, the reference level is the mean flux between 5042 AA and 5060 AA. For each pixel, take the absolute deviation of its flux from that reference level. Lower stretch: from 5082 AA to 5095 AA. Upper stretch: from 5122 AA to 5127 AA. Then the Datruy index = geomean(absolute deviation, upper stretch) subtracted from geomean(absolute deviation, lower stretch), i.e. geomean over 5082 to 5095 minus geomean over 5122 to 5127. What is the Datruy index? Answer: -1.0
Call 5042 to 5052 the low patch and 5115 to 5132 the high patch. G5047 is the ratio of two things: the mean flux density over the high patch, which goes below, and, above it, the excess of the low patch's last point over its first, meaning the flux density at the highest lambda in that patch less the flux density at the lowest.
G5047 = 0.019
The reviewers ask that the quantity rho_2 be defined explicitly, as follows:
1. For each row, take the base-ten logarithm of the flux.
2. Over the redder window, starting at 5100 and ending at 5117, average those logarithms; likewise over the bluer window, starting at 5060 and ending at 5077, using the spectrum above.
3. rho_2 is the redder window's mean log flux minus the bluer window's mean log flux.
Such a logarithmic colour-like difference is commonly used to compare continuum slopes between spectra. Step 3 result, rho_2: 0.000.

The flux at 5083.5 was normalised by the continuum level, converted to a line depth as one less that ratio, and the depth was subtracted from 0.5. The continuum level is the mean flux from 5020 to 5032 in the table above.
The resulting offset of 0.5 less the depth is 0.464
